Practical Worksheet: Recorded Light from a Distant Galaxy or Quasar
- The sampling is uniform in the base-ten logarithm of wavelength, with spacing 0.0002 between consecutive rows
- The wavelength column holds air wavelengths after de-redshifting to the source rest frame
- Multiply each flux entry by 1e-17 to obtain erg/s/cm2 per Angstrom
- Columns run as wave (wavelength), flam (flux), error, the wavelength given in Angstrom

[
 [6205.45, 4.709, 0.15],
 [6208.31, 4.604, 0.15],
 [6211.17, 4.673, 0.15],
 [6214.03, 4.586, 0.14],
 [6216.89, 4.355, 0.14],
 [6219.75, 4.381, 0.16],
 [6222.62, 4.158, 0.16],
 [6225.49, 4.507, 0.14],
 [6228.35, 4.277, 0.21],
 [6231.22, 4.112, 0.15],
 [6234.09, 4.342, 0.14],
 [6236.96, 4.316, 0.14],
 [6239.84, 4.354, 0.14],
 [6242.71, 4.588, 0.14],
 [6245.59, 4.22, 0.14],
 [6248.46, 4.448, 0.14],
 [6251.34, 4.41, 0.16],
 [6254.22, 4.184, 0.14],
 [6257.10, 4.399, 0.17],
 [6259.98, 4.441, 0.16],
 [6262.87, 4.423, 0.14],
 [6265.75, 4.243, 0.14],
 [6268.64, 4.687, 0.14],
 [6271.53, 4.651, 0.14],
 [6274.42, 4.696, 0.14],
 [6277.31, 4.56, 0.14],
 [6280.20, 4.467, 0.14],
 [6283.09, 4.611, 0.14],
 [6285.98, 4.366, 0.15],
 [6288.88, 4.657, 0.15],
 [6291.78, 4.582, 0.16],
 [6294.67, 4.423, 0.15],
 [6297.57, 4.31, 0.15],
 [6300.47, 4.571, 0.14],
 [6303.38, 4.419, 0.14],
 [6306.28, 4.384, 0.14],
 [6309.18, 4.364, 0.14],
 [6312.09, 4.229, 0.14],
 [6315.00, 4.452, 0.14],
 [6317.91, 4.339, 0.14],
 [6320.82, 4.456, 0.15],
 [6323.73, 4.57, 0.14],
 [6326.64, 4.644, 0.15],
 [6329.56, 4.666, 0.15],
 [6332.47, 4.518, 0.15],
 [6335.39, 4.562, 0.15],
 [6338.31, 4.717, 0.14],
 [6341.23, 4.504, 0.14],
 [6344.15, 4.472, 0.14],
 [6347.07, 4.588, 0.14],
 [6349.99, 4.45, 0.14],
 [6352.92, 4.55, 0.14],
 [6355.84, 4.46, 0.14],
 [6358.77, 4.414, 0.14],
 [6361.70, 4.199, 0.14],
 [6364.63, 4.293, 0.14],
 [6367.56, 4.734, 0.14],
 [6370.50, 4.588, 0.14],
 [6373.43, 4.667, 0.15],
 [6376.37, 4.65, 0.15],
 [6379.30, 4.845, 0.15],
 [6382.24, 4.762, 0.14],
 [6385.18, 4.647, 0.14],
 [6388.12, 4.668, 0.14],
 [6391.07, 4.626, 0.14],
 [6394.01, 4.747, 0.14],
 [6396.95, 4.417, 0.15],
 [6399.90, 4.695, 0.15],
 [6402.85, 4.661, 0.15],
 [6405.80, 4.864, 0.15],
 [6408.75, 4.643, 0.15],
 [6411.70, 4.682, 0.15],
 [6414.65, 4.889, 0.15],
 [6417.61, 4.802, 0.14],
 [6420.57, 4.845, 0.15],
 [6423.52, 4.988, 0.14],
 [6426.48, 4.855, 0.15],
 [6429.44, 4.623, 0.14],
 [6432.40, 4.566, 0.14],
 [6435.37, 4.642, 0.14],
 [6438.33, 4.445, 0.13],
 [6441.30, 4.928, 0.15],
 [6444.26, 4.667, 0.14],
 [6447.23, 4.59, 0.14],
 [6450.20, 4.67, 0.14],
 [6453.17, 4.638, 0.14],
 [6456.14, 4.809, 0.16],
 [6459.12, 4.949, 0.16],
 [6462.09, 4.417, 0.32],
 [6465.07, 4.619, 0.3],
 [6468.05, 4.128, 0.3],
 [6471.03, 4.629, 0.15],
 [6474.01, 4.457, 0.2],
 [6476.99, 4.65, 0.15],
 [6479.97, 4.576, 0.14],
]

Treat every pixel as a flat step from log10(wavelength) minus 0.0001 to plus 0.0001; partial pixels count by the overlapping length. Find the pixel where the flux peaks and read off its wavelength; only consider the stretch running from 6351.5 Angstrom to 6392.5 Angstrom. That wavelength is 6379.30 Angstrom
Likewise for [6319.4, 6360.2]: 6338.31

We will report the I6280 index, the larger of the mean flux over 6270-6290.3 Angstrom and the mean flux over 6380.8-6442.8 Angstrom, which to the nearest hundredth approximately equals 4.71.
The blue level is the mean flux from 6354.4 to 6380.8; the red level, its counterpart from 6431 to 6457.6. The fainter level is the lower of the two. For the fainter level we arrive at 4.54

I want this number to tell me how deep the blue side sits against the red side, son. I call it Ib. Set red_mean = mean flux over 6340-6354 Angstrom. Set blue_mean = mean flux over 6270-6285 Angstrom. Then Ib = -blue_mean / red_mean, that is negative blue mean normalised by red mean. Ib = -1.02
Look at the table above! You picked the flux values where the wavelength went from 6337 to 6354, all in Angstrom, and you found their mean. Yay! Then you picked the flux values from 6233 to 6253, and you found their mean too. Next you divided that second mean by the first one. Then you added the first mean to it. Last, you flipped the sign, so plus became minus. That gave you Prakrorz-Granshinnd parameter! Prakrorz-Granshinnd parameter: -5.51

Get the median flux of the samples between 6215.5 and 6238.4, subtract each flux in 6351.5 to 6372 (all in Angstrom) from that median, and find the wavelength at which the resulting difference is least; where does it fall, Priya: 6367.56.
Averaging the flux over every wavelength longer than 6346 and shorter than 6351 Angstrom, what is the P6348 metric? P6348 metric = 4.52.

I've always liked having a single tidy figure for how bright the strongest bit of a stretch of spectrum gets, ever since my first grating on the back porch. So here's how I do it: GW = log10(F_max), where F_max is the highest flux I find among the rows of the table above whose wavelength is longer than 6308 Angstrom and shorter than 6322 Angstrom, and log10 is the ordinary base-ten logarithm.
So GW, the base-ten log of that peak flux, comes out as 0.649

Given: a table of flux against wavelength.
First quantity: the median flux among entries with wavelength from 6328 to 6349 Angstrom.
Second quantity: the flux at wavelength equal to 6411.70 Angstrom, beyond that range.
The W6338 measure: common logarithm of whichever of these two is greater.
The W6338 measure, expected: 0.670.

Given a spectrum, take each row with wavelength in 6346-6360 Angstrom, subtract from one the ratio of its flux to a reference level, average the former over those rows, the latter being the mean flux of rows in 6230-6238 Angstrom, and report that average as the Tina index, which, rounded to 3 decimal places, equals -0.055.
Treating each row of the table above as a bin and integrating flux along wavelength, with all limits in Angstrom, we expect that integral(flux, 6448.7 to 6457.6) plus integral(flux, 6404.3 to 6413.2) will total 84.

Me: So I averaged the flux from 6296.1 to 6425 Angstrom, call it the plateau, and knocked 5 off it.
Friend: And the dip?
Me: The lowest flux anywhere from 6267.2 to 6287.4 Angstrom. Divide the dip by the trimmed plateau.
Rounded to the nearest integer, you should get -10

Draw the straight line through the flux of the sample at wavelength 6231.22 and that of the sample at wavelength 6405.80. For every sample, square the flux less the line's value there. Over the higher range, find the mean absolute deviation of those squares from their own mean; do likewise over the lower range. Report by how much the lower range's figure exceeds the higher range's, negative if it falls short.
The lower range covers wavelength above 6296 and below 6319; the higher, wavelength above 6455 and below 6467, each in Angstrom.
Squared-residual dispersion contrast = -0.14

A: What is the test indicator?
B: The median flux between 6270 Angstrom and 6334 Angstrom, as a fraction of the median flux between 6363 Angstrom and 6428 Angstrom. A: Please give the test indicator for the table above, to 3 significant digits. 0.958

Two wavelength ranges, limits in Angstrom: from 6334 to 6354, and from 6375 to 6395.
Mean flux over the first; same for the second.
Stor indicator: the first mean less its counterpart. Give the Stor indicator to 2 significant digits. -0.16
